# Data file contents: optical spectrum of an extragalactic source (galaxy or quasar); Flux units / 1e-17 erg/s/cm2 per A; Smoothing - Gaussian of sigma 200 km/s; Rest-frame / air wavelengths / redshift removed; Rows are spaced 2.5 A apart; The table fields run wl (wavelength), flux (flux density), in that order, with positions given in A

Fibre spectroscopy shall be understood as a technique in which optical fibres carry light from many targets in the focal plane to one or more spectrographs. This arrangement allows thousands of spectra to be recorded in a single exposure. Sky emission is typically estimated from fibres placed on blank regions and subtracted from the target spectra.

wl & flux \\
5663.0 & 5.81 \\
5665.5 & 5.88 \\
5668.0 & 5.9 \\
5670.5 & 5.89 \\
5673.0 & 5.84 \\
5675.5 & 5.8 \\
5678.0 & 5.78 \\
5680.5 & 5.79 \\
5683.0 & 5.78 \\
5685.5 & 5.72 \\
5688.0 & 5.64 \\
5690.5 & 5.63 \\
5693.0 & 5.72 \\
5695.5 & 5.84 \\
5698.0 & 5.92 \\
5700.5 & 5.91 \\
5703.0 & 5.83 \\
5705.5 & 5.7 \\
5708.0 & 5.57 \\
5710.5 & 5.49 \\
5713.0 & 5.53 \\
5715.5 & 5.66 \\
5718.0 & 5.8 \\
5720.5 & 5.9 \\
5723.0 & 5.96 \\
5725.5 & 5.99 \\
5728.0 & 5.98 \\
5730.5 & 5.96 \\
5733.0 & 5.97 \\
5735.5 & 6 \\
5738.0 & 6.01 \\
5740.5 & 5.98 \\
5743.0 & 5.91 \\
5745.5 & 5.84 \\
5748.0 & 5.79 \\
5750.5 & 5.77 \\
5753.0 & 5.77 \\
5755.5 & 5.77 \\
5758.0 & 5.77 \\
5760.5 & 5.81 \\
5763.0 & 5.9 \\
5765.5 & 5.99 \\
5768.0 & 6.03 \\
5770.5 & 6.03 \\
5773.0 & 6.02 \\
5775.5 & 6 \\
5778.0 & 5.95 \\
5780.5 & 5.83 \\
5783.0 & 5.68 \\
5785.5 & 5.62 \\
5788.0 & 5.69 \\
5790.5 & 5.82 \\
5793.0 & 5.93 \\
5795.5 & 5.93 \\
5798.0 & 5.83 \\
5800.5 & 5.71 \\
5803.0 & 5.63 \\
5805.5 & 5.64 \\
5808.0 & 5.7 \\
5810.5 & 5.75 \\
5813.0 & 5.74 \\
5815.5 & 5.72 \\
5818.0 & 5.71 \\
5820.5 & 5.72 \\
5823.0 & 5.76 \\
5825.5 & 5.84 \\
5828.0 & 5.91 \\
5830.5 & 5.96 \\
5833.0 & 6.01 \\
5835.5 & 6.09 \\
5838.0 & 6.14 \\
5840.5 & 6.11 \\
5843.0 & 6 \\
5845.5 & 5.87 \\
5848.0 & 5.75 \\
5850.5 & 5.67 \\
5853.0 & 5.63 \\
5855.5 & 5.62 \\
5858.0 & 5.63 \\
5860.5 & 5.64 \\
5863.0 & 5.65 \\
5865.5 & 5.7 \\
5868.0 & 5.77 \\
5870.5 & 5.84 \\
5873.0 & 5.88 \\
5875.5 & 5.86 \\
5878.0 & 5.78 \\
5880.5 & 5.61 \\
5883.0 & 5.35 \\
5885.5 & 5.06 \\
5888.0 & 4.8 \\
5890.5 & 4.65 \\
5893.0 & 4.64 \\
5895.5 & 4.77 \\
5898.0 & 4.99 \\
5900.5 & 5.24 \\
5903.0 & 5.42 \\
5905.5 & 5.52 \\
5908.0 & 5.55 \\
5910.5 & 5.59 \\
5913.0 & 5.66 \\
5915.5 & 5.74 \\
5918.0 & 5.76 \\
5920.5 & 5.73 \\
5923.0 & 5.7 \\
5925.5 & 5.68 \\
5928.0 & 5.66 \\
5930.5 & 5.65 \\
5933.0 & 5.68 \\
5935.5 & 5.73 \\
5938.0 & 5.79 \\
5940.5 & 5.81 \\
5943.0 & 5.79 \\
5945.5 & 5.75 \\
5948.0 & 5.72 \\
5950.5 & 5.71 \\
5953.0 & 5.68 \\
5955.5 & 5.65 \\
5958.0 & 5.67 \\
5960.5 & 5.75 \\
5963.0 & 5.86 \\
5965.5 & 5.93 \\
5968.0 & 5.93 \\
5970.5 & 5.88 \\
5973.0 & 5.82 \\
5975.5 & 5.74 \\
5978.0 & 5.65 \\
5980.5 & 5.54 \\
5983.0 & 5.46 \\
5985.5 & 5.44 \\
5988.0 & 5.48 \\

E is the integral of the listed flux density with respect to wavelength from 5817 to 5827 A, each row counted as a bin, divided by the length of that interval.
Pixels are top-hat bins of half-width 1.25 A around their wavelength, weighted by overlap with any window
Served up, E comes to 5.76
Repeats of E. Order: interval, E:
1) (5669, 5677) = 5.84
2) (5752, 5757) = 5.77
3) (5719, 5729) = 5.95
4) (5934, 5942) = 5.77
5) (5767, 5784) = 5.94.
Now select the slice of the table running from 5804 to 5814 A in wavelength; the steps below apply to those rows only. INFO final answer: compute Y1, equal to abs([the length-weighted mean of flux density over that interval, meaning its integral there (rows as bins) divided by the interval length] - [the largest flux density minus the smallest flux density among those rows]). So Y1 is 5.6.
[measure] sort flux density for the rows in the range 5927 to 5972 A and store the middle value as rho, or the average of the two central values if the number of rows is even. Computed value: 5.74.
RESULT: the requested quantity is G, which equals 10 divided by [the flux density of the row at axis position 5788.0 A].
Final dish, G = 1.76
